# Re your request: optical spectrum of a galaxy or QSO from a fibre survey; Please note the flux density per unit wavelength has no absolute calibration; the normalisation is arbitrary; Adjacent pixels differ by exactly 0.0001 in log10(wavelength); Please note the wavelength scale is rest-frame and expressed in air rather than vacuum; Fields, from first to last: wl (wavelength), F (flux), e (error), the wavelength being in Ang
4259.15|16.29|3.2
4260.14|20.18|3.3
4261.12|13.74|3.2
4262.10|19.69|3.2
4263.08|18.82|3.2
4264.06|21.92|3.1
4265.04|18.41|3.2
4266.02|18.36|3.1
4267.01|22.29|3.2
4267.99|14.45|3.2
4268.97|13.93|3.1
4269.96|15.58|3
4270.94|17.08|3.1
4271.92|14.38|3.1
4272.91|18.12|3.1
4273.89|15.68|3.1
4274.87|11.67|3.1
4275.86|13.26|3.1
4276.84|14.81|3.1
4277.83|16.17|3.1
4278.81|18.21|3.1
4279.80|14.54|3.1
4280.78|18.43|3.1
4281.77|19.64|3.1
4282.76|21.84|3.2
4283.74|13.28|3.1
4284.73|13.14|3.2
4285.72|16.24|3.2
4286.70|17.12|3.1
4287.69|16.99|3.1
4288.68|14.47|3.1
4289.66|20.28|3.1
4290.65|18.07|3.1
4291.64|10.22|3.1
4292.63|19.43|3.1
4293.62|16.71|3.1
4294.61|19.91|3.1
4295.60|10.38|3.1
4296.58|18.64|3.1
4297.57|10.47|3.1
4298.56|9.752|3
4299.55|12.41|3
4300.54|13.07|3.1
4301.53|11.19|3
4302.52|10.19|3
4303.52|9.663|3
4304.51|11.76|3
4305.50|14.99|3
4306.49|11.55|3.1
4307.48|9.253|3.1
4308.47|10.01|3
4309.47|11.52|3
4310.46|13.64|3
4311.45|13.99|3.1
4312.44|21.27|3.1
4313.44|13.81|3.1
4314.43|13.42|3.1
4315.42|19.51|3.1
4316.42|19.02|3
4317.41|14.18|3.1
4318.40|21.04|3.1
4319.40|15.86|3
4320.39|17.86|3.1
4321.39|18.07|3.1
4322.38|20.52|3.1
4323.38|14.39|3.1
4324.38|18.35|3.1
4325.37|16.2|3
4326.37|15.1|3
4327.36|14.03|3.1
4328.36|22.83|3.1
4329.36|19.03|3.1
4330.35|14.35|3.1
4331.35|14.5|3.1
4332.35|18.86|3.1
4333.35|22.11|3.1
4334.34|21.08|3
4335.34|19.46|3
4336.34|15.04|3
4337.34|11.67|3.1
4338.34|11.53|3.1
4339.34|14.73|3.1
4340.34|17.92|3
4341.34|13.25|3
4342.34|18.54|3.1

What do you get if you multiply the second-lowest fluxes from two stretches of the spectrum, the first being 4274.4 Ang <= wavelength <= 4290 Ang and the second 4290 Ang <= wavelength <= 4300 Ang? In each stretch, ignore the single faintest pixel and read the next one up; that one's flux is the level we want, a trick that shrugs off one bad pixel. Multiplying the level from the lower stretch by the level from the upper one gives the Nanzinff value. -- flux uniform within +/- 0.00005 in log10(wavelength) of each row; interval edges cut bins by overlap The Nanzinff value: 134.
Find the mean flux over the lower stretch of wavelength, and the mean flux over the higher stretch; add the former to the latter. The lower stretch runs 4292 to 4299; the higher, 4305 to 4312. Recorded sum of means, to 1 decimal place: 27.2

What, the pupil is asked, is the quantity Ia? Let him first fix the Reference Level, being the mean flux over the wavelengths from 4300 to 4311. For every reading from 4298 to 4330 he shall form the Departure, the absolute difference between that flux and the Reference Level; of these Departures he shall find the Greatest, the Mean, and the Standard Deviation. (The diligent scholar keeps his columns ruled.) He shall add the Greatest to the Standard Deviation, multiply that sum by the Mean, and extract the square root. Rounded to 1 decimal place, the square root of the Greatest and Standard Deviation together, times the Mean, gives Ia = 7.6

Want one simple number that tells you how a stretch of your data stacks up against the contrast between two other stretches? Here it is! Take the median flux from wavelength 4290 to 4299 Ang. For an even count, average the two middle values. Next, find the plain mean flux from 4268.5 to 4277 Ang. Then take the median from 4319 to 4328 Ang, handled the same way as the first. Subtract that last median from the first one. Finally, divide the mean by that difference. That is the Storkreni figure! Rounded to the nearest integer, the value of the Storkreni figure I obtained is 29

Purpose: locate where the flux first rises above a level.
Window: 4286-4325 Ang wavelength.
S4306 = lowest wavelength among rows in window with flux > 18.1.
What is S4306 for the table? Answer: 4289.66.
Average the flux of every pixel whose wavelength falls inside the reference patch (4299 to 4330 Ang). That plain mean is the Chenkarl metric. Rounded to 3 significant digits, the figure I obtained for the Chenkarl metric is 15.1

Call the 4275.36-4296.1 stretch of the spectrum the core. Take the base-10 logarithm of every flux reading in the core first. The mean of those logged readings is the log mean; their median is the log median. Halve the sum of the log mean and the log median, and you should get 1.21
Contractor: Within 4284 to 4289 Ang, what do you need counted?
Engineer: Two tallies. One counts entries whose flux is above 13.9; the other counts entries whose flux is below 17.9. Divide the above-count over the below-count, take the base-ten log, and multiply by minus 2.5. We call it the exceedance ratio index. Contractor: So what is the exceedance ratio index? 0.2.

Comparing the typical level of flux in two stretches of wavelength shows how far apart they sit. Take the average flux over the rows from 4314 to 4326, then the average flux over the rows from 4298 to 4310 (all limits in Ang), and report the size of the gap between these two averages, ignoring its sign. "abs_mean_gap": 6.1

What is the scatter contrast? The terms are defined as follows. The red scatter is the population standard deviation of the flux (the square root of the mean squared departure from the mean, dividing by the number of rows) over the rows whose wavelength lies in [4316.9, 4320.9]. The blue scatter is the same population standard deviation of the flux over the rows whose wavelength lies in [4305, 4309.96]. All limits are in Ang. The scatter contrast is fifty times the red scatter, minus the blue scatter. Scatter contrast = 126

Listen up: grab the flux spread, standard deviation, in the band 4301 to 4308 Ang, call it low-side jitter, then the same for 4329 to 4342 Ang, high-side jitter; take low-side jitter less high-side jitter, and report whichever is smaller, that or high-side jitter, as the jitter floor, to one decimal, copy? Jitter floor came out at -1.6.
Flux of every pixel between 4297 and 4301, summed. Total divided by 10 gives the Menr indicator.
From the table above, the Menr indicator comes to 4.6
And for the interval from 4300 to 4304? 4.4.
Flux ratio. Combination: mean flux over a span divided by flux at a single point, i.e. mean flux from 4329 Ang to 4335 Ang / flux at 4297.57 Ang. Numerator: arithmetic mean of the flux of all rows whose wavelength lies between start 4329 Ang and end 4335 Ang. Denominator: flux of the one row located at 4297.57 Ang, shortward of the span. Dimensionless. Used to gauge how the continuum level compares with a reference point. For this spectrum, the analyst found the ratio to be 1.75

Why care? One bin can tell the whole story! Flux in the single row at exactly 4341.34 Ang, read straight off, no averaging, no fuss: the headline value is 13.25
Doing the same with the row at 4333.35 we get 22.11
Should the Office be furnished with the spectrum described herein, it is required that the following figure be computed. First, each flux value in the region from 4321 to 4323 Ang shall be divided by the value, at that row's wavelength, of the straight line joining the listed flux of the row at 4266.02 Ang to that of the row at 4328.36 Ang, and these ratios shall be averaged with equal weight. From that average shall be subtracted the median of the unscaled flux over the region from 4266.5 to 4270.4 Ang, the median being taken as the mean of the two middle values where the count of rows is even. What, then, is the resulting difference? -14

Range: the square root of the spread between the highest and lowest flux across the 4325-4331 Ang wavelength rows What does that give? 2.97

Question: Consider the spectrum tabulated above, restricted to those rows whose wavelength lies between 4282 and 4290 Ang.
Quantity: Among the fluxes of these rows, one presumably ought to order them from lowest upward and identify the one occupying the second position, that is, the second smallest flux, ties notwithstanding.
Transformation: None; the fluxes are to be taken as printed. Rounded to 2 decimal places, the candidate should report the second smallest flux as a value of 13.28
